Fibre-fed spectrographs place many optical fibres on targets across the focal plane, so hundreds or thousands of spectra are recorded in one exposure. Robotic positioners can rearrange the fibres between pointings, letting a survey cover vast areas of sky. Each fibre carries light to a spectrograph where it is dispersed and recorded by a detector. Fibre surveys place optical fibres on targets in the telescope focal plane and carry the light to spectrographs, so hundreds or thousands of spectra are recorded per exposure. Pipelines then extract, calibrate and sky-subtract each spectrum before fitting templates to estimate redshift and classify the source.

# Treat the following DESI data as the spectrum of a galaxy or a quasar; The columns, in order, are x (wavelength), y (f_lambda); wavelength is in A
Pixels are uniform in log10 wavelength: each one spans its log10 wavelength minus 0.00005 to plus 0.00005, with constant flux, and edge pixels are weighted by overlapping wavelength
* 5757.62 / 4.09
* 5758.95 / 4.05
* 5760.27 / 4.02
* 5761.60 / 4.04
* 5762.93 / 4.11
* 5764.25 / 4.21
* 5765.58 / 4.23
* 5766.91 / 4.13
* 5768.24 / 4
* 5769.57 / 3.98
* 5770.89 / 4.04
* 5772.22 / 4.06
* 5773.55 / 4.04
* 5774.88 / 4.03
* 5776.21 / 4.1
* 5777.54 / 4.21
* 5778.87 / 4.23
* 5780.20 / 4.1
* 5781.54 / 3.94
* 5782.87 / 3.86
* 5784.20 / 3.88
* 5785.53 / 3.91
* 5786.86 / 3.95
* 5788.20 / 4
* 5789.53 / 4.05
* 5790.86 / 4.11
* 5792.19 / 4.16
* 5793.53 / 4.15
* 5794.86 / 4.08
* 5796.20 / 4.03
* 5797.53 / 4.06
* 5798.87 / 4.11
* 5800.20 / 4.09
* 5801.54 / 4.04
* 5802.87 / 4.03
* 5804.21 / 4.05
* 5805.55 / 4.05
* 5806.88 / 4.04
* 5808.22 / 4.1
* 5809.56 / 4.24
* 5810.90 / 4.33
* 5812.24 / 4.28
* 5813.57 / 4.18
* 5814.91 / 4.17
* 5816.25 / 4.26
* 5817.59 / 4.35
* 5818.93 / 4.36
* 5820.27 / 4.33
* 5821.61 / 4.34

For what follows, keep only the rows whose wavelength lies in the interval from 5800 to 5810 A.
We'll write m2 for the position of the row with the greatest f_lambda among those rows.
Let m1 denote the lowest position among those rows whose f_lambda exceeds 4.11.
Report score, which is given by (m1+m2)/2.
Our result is 5809.6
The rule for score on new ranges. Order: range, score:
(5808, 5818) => 5813.6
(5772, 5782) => 5778.2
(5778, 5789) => 5778.9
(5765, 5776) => 5765.6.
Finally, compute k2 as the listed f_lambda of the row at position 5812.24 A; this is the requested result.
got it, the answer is 4.28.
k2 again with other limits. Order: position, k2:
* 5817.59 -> 4.35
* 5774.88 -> 4.03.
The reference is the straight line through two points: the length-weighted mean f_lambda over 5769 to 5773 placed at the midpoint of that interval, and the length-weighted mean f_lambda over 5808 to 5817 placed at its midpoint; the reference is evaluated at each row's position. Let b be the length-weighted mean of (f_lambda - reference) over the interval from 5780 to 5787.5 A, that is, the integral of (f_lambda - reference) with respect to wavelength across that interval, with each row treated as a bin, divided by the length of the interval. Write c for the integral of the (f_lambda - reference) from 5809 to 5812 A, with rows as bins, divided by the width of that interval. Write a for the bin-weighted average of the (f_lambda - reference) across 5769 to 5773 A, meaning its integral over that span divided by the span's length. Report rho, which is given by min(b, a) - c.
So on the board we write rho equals -0.230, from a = -0.01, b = -0.16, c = 0.065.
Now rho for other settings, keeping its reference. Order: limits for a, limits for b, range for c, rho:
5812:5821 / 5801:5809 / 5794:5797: -0.052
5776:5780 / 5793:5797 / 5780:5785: 0.095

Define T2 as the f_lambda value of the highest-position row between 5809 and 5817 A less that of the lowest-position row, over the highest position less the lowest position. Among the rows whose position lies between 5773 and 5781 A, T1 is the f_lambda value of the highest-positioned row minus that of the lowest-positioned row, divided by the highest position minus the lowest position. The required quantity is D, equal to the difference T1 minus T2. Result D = 0.01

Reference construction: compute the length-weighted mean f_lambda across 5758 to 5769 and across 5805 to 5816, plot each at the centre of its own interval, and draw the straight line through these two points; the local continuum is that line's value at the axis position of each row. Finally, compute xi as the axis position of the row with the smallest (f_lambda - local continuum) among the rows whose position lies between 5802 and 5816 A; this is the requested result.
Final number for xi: 5802.87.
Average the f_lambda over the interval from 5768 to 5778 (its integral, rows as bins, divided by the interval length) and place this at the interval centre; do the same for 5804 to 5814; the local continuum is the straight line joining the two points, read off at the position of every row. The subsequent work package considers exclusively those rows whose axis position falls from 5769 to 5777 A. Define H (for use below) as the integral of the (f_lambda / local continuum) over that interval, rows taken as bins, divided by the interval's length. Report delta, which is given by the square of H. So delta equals 0.99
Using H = 1.00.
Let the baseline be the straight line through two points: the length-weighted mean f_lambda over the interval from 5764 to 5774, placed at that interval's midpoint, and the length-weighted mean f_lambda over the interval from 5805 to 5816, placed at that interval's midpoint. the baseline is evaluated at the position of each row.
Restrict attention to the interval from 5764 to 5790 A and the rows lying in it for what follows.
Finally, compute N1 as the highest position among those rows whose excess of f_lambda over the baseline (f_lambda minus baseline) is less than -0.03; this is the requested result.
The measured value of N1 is 5789.53 A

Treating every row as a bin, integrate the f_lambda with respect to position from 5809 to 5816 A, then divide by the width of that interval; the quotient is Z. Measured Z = 4.24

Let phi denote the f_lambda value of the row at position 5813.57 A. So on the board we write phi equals 4.18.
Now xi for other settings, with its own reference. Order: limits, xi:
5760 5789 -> 5782.87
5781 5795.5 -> 5782.87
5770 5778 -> 5774.88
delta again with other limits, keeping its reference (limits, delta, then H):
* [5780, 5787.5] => 0.92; 0.96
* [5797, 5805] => 0.96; 0.98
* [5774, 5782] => 1.01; 1.01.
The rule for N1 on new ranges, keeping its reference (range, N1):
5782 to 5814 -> 5808.22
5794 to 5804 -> 5802.87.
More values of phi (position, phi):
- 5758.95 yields 4.05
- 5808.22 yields 4.1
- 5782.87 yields 3.86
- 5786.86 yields 3.95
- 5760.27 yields 4.02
